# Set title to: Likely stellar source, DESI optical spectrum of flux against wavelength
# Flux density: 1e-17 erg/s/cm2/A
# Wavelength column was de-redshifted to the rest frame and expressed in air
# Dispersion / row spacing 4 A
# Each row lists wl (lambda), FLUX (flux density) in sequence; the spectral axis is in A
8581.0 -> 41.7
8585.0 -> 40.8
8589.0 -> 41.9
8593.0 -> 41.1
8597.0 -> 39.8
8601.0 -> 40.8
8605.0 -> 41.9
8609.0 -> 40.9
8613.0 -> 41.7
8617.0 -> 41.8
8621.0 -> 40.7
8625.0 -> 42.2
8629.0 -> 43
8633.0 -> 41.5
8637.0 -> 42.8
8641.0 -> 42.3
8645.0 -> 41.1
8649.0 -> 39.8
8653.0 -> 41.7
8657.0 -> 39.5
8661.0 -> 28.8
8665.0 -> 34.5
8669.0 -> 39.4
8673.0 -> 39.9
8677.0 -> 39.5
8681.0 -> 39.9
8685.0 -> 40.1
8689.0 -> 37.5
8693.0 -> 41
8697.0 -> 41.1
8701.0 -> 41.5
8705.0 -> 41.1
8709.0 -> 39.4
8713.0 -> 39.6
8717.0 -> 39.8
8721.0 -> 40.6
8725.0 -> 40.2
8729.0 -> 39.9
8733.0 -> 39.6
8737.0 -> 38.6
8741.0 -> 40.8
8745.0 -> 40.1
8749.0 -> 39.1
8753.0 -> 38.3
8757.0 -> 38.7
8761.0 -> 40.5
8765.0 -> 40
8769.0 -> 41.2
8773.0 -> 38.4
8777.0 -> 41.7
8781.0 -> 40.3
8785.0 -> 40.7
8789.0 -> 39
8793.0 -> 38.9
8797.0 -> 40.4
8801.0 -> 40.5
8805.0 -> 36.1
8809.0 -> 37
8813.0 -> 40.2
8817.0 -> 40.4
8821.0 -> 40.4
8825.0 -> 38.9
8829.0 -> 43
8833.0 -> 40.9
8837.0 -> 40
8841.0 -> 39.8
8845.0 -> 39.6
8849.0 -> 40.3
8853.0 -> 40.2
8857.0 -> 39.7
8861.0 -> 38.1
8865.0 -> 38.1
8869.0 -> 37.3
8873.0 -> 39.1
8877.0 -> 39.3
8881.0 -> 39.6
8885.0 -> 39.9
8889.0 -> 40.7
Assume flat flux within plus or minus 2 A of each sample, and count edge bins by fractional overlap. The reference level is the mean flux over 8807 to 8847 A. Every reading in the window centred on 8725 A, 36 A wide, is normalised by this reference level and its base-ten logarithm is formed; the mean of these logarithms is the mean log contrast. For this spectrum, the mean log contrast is -0.0021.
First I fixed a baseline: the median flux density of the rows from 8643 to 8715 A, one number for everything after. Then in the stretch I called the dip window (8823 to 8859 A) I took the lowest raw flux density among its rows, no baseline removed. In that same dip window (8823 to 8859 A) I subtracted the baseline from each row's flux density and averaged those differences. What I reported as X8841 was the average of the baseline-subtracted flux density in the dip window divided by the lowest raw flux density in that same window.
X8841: 0.011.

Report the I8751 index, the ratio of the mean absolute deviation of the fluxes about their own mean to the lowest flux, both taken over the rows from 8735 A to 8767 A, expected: 0.022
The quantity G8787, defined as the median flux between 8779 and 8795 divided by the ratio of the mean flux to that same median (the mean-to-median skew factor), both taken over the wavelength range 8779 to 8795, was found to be 39.6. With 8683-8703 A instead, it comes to 41.8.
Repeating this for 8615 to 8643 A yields 42.4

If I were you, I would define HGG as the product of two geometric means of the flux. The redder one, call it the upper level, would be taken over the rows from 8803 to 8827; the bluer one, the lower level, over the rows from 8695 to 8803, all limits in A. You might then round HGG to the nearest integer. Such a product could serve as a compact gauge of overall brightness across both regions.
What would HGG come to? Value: 1551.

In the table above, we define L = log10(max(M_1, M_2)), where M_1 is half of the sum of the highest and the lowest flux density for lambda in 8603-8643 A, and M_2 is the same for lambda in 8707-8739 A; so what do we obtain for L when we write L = 1.62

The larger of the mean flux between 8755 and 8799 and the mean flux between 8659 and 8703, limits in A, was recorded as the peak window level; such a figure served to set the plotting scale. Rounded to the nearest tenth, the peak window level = 40.0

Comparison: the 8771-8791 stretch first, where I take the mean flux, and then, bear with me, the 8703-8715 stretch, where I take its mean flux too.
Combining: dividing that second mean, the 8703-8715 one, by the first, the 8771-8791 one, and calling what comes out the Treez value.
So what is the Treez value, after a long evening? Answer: 1.000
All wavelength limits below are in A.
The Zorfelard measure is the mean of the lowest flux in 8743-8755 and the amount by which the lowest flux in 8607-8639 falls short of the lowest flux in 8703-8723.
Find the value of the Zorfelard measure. 18.5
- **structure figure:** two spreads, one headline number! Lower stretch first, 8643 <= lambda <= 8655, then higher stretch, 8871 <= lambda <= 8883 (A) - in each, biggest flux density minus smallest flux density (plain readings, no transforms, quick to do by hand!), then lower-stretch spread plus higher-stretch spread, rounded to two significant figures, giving 2.4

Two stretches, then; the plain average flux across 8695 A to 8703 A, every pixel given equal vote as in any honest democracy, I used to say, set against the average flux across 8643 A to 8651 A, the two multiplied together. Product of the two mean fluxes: 1671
